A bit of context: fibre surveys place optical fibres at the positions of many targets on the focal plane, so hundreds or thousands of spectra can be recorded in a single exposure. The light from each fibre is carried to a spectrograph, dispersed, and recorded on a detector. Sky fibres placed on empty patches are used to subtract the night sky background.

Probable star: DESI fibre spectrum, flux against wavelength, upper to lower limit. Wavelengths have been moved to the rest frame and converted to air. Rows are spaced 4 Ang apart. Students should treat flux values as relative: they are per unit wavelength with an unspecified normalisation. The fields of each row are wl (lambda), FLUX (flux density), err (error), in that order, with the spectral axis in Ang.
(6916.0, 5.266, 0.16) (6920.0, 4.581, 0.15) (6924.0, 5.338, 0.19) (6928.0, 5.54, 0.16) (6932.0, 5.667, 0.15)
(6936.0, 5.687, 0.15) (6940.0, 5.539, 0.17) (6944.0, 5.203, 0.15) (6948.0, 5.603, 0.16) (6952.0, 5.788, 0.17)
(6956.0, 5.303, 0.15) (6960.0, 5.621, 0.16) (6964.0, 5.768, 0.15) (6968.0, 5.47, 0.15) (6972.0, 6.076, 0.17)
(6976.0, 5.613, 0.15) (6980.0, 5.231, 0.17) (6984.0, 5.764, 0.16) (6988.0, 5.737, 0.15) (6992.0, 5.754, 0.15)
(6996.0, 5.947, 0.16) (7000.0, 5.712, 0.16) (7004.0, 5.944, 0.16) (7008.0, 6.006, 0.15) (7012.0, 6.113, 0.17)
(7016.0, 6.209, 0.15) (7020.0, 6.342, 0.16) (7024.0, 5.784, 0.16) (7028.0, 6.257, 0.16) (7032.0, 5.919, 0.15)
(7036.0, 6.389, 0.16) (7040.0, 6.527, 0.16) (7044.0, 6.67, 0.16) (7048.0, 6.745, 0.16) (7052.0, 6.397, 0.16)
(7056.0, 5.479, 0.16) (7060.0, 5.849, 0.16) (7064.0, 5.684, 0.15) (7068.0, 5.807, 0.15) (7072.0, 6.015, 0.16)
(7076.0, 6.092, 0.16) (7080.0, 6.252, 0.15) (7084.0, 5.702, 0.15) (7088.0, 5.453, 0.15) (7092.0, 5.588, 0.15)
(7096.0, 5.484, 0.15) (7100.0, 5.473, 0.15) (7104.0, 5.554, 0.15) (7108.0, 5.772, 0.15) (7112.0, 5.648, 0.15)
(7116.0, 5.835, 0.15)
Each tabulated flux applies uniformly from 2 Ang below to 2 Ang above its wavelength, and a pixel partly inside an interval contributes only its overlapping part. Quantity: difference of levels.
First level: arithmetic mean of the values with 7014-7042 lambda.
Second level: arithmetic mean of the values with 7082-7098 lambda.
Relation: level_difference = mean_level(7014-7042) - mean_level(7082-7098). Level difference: 0.6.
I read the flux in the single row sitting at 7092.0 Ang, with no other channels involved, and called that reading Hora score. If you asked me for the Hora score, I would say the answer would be 5.588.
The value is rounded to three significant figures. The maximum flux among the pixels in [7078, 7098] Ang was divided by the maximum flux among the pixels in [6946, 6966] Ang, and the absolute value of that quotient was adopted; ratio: 1.08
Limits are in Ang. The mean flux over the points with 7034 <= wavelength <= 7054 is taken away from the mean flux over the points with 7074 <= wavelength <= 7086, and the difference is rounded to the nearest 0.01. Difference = -0.53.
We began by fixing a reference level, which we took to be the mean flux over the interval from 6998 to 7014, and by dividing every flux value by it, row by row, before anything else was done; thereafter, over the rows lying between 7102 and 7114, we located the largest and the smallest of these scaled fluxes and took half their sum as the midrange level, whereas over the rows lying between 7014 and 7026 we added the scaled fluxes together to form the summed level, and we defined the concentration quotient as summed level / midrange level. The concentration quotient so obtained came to 3.24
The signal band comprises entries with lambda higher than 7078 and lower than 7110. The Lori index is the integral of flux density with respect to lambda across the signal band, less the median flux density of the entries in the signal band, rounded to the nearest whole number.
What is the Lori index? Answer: 176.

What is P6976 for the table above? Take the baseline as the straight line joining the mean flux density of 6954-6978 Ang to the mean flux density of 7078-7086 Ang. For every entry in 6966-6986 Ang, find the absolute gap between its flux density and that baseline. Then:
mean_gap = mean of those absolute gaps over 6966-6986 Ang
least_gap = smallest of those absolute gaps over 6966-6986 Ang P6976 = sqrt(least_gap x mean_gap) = 0.12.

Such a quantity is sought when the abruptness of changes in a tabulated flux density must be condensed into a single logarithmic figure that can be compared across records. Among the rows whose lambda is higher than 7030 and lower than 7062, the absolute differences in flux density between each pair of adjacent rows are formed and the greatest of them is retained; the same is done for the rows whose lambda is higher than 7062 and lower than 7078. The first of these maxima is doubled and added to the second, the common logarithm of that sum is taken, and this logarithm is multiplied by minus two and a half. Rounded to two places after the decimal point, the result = -0.78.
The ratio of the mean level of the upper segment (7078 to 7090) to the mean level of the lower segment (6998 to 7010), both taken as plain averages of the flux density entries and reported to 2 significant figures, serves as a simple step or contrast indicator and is 0.99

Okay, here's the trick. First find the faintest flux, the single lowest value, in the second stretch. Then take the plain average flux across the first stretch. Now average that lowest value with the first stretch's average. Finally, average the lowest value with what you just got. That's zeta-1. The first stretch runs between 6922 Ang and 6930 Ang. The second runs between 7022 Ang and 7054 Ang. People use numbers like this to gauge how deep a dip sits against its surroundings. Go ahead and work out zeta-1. 5.70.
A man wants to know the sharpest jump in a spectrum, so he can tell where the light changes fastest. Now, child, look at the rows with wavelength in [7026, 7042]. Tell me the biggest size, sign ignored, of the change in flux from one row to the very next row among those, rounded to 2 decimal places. 0.47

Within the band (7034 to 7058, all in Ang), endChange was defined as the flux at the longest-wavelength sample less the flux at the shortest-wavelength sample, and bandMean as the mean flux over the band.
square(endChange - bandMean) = 53.0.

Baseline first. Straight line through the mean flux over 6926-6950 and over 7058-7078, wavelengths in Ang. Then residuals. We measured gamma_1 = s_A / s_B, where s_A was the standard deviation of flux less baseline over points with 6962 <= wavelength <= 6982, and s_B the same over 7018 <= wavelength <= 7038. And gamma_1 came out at 1.2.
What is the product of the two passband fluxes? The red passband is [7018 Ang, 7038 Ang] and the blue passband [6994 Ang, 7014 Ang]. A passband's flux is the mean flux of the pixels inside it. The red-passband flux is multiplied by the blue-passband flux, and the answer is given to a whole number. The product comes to 36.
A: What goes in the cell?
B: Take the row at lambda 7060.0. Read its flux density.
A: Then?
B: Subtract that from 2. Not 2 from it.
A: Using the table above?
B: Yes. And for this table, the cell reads -3.85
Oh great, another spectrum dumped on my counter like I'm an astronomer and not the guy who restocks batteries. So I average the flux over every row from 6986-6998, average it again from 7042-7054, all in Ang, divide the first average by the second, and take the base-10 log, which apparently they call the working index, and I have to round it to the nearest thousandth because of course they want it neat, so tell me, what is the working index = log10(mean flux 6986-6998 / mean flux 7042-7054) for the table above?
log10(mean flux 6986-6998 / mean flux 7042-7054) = -0.055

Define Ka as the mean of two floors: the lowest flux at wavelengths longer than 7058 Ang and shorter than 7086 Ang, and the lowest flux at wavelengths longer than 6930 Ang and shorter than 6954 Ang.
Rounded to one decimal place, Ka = 5.4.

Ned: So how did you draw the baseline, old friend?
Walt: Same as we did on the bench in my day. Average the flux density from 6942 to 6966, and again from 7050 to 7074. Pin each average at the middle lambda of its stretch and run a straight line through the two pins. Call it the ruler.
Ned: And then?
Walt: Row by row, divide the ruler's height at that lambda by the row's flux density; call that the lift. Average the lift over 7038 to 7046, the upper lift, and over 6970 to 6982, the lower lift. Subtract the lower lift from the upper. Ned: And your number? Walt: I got -0.12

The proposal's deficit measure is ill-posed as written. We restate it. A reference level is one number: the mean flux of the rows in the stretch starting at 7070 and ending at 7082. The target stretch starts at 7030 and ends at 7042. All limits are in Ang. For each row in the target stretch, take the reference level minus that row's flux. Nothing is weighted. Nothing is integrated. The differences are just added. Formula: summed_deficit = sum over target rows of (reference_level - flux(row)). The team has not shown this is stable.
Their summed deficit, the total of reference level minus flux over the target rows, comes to -0.48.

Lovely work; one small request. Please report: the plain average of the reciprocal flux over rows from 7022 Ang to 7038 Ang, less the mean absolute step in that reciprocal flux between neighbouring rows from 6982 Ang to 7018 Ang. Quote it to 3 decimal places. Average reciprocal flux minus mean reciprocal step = 0.161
